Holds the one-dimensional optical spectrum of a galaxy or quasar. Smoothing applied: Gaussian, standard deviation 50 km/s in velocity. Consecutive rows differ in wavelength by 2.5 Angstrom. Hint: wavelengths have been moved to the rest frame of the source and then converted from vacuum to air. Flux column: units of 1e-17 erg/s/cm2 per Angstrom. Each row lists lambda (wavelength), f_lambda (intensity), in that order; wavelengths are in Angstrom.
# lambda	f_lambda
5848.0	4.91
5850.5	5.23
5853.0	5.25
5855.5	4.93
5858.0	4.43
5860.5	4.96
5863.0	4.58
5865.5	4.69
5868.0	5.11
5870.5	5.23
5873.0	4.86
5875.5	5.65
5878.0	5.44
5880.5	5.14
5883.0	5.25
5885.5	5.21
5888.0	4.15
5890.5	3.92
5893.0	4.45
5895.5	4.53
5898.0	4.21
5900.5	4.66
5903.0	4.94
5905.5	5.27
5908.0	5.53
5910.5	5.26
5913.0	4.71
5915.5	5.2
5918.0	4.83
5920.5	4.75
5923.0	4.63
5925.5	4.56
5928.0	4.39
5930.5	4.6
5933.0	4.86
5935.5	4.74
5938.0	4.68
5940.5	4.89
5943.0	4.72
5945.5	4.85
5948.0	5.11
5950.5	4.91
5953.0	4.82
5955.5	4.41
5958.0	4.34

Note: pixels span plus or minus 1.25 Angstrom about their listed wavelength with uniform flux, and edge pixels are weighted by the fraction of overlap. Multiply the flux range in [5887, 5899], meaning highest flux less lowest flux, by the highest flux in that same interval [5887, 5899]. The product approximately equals 2.8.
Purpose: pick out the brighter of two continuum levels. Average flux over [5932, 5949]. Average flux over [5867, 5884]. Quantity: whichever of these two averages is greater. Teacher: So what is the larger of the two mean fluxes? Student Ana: 5.2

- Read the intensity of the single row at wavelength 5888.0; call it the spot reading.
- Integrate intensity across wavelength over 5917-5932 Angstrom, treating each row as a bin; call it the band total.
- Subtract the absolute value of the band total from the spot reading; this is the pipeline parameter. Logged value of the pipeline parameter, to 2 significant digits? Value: -65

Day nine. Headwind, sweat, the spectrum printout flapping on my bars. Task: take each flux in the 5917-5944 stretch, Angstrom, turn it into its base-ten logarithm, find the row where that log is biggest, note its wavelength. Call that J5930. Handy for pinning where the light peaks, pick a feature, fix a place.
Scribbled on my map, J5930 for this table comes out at 5940.5 Angstrom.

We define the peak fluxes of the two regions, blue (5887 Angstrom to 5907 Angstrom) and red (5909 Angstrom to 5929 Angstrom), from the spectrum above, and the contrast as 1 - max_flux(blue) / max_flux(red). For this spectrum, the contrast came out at 0.00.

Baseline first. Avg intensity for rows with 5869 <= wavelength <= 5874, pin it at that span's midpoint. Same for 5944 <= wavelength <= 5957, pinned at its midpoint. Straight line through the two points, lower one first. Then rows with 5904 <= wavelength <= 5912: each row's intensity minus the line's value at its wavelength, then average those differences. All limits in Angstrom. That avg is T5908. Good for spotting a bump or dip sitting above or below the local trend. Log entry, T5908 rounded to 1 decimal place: 0.4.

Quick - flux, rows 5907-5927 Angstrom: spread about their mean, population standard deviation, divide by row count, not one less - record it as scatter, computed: 0.33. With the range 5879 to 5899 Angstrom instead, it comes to 0.49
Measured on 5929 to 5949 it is 0.15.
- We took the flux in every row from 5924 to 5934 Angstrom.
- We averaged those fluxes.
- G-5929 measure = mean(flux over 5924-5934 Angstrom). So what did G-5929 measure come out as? 4.60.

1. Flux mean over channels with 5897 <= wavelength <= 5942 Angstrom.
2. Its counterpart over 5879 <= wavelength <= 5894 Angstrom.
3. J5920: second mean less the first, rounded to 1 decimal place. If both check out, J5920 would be -0.1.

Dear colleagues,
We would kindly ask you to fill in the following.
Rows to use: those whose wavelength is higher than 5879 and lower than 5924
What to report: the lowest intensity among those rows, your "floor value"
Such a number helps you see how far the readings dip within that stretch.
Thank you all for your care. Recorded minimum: 3.92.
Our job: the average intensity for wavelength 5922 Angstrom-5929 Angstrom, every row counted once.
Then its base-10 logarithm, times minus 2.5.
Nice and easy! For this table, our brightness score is -1.64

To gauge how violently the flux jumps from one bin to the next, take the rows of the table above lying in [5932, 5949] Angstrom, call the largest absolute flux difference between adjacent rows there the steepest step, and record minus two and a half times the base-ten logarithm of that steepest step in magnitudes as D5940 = 1.5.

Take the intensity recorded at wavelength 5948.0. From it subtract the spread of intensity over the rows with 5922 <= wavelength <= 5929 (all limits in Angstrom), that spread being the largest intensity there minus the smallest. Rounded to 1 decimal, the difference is 4.9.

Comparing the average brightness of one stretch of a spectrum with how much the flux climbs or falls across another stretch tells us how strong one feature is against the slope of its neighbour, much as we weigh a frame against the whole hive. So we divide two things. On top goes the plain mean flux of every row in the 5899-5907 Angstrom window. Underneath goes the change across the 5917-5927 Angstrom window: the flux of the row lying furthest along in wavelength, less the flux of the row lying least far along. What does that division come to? -18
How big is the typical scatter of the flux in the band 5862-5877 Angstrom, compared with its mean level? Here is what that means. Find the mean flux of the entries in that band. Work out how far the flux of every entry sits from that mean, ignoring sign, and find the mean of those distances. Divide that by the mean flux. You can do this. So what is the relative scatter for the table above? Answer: 0.062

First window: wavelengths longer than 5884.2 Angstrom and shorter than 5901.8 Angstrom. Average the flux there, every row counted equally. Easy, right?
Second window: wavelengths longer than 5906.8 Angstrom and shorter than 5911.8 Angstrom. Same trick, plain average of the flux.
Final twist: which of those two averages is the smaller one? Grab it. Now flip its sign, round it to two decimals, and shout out -4.45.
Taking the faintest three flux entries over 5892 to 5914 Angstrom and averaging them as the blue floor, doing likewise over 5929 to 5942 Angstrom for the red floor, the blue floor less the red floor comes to -0.3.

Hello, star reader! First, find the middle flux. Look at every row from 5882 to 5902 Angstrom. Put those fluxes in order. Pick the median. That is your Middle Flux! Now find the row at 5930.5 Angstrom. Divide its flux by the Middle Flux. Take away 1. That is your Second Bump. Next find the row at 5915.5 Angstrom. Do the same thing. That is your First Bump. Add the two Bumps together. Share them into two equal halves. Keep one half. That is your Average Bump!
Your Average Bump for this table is 0.09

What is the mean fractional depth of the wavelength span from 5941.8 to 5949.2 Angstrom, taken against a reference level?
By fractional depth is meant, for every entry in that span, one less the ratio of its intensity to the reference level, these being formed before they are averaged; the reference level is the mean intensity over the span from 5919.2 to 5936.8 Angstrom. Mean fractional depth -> -0.05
